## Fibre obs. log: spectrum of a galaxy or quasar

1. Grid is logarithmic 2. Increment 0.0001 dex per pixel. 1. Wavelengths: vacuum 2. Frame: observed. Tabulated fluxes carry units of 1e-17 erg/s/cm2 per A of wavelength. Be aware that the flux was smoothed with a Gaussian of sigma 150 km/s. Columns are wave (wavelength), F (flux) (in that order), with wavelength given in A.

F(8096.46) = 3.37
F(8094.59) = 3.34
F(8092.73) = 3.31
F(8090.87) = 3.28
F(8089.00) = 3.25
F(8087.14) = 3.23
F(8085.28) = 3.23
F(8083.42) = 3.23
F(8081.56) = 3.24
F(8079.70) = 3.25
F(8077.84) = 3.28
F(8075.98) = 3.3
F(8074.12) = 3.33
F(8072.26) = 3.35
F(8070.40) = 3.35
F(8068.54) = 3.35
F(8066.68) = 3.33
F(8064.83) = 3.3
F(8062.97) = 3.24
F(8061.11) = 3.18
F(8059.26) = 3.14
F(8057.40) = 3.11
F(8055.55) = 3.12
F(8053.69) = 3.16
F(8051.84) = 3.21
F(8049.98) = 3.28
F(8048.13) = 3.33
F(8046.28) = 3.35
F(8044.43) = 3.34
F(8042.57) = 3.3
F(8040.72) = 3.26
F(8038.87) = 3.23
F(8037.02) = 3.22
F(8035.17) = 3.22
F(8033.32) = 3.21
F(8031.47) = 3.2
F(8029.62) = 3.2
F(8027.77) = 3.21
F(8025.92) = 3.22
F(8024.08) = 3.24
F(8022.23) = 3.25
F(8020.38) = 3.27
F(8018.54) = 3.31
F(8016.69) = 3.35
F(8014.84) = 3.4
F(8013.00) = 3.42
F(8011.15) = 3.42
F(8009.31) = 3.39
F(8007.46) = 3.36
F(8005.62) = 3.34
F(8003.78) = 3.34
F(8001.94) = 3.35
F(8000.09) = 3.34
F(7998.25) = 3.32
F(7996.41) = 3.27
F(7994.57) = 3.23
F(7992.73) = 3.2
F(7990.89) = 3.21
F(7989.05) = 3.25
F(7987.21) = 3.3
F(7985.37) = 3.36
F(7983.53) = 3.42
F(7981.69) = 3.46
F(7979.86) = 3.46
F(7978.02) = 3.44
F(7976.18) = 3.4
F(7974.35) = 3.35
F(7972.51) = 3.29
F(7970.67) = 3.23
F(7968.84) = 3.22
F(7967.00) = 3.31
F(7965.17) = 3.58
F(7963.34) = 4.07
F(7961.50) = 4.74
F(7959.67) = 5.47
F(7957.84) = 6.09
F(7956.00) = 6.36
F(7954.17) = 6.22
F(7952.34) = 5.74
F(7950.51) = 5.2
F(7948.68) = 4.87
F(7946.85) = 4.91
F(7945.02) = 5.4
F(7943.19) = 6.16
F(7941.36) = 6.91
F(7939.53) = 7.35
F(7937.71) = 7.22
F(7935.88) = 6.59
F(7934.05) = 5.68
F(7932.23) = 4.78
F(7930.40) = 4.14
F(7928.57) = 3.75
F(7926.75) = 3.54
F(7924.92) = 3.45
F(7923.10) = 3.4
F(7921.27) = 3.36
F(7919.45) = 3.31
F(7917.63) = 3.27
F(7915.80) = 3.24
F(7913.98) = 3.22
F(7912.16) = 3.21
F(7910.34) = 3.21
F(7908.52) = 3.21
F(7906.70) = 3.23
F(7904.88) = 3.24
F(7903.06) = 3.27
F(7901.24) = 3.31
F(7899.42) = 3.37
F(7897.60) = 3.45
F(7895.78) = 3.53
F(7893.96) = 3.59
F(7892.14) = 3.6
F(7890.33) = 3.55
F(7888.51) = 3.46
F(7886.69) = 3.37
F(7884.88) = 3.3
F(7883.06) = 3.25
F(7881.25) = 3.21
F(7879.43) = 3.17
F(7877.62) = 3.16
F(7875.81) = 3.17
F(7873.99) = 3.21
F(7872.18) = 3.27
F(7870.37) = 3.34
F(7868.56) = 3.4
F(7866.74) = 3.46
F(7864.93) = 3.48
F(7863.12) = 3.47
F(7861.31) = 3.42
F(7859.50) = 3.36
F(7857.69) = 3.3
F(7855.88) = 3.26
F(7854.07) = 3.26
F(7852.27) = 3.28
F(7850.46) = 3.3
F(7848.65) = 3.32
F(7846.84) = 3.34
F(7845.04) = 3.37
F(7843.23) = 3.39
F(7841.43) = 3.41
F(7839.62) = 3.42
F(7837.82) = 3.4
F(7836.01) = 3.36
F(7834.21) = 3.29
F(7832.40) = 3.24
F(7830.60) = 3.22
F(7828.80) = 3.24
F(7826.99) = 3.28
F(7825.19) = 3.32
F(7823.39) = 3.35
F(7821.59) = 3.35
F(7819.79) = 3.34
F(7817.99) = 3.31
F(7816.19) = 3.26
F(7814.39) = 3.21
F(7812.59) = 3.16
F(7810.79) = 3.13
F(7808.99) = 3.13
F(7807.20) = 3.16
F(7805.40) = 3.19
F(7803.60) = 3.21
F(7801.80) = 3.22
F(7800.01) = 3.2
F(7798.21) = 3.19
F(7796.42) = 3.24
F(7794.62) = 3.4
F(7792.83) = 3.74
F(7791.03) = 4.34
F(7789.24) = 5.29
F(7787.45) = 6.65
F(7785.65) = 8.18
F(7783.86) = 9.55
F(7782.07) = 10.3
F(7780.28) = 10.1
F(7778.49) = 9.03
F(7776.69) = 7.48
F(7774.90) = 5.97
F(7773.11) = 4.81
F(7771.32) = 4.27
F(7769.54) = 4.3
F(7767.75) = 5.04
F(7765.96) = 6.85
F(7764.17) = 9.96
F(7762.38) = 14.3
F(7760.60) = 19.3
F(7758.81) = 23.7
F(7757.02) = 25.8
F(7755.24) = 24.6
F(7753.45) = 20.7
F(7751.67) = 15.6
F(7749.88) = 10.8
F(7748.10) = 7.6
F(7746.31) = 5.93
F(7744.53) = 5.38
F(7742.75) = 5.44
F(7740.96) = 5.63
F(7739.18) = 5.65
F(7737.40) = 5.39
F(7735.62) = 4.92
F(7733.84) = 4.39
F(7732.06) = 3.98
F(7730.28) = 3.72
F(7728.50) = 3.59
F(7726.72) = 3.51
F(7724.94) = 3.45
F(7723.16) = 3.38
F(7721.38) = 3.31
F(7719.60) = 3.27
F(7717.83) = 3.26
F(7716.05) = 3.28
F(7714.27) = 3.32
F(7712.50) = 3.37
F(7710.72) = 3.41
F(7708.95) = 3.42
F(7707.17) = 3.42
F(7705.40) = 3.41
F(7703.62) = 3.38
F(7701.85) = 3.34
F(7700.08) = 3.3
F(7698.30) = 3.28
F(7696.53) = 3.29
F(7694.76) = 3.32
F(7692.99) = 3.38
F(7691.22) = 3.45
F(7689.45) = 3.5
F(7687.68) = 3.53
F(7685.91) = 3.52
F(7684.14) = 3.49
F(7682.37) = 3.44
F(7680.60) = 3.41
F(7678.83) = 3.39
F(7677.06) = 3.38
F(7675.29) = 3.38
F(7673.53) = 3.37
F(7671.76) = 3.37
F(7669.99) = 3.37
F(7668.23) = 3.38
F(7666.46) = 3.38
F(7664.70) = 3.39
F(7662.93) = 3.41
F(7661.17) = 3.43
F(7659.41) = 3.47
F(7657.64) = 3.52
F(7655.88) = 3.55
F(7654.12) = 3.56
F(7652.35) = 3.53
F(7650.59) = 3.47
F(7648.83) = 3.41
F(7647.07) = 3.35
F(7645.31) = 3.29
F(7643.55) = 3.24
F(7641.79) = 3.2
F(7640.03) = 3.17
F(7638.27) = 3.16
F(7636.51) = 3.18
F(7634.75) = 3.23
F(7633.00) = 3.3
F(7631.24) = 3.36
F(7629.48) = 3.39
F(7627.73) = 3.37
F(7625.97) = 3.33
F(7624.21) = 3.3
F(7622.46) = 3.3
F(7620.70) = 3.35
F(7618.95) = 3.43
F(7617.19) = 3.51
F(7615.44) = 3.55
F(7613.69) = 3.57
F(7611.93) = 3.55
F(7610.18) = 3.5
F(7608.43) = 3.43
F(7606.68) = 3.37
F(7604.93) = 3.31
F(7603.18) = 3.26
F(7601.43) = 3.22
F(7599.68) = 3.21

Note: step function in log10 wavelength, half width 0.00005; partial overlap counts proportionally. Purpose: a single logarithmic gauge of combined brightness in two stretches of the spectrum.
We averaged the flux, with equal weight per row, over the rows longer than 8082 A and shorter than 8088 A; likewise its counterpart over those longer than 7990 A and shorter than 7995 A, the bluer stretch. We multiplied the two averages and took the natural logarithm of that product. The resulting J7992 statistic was 2.34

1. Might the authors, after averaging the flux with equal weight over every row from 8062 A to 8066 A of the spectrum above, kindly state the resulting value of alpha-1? 3.27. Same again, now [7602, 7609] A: 3.34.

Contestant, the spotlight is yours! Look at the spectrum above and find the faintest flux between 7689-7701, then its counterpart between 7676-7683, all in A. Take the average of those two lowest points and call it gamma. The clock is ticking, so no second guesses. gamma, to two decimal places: 3.33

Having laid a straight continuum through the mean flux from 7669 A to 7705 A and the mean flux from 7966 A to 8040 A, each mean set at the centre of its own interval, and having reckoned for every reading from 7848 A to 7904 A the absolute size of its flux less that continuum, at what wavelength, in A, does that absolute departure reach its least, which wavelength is 7870.37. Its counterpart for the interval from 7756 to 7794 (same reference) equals 7792.83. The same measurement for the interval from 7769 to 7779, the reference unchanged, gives 7771.32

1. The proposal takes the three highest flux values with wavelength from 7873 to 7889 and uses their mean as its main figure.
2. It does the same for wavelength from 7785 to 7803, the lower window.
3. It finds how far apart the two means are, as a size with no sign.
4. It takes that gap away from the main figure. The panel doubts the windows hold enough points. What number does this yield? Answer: 0.0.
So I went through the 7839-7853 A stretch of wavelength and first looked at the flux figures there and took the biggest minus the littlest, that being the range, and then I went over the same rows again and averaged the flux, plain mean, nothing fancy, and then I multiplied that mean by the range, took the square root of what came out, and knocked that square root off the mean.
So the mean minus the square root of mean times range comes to 2.7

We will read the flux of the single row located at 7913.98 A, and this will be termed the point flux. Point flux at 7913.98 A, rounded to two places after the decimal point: 3.22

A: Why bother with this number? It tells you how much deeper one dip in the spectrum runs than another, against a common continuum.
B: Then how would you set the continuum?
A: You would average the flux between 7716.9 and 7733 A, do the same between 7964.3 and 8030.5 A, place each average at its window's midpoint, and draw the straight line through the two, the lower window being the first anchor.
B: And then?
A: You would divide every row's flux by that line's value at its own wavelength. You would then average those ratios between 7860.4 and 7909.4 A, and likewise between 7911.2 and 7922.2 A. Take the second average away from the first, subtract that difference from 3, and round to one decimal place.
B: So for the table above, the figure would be 3.0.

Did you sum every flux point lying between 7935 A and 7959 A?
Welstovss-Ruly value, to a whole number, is 79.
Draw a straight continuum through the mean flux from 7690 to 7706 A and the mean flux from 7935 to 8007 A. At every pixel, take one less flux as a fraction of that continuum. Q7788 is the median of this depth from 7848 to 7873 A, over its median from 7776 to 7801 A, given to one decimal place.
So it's -0.2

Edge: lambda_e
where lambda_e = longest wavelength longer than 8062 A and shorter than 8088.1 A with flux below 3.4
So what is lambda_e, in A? 8087.14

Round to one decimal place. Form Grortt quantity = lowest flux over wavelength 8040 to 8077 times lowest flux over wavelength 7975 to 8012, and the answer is 10.0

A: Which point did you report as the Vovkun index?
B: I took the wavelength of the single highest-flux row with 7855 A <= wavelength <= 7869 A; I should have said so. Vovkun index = 7864.93 A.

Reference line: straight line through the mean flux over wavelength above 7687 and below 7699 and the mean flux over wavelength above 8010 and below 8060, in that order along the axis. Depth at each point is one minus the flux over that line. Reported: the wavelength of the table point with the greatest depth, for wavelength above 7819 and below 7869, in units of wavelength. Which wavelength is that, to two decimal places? 7830.60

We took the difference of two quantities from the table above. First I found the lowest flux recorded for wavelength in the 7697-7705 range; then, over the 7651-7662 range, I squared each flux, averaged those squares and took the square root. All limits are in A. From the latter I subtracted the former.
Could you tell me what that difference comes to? 0.2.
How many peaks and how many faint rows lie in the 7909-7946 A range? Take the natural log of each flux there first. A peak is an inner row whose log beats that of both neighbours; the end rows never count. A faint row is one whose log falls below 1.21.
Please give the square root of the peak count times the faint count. 2.4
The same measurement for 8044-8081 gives 4.5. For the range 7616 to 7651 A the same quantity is 3.6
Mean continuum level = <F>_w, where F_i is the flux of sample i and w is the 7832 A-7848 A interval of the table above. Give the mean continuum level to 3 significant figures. 3.36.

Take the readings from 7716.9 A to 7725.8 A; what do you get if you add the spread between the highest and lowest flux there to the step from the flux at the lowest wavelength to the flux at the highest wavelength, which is 0.4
